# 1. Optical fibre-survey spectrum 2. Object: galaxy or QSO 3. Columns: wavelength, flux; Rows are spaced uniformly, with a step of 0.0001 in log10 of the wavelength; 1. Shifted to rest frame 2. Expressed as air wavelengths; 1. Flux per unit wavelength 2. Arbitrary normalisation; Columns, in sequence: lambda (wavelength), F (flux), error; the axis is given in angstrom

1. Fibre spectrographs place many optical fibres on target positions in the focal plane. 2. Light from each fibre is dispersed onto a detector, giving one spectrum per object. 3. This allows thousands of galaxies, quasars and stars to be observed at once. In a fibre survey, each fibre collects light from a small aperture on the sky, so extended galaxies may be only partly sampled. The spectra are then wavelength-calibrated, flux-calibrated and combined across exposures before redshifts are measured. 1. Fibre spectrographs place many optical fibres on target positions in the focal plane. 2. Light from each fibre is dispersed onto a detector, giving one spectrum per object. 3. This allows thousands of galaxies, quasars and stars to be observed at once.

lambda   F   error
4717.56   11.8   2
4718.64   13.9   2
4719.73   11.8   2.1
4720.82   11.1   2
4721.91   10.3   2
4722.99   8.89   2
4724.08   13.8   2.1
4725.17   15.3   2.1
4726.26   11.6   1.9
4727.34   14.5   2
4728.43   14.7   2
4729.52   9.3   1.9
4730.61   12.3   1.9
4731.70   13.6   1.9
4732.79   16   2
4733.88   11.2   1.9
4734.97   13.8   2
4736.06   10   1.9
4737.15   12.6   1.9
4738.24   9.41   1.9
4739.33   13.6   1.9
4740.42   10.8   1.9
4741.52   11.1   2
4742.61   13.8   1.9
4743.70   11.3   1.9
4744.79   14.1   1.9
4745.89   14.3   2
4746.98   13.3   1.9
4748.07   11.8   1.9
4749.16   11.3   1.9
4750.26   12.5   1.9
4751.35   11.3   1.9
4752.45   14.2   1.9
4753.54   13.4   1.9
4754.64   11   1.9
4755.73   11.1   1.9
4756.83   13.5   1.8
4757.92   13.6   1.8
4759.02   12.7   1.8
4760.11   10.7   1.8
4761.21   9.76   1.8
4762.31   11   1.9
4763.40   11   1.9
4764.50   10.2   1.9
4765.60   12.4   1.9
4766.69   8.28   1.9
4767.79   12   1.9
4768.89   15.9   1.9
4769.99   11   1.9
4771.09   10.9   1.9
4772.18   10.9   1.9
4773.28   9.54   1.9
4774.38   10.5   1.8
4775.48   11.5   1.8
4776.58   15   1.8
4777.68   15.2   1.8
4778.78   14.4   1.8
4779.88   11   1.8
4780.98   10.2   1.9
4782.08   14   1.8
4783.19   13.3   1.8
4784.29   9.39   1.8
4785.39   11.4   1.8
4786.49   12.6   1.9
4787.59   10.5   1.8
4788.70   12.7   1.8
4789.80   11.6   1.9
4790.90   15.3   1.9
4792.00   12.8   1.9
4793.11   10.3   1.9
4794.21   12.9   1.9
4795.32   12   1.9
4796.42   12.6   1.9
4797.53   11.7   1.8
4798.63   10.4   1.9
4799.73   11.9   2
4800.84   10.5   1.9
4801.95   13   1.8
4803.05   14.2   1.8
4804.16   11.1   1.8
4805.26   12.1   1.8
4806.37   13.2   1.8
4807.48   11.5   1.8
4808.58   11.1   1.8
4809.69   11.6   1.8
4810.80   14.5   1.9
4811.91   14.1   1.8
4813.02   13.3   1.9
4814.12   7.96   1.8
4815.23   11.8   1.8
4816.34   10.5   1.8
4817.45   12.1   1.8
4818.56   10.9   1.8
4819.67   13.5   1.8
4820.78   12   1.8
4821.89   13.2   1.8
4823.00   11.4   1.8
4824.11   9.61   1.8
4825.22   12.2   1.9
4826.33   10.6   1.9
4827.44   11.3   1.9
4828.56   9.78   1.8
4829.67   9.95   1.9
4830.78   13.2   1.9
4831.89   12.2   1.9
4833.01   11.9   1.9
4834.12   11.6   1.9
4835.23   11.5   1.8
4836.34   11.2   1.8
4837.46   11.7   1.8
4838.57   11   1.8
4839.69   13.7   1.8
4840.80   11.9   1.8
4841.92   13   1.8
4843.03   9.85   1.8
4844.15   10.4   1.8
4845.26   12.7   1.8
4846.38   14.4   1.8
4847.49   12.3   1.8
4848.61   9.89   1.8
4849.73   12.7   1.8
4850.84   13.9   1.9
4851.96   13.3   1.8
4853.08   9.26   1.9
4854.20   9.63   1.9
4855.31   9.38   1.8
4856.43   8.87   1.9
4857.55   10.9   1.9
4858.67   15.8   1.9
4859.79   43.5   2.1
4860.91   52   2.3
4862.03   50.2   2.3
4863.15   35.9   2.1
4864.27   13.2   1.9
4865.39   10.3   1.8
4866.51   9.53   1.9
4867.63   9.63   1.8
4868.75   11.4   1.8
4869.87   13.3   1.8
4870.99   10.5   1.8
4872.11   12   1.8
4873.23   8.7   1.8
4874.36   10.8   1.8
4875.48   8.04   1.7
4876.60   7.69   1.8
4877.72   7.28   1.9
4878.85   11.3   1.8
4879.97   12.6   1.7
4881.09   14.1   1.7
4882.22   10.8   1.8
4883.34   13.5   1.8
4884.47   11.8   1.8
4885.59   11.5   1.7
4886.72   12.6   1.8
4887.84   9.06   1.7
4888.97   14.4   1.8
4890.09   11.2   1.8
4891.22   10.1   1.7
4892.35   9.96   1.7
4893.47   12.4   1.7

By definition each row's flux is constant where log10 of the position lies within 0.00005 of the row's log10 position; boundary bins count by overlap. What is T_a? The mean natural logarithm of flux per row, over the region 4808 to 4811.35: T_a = 2.51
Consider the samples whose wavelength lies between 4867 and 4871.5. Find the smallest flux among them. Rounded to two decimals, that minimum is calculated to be 9.63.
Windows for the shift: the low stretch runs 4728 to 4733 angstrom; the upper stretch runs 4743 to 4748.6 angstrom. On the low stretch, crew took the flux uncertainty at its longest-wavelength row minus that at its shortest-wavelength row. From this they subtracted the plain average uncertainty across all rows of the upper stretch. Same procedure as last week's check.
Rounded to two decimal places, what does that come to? -1.92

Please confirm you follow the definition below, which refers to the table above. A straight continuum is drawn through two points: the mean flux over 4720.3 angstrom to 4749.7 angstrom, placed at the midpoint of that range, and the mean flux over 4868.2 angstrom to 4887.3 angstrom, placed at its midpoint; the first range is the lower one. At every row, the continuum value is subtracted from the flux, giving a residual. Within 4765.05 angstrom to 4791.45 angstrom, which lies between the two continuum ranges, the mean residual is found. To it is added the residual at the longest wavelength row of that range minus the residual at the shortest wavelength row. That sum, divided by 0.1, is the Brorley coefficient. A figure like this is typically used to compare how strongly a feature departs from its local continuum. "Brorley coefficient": 32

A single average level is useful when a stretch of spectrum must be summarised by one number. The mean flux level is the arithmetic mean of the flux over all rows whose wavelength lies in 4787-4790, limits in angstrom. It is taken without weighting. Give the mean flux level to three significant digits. 11.6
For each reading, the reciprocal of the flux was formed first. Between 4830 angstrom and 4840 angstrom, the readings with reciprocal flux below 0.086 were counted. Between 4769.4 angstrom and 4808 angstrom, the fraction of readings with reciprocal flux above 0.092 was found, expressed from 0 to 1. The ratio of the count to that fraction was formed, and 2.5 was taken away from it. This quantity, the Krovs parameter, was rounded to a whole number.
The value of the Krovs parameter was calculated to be 19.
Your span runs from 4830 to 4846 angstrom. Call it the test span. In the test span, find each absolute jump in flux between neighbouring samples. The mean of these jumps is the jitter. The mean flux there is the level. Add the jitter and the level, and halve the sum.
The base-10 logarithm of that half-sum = 0.81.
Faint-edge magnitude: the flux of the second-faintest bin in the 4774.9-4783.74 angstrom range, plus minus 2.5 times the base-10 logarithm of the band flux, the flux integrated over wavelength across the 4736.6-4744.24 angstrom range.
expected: 6.1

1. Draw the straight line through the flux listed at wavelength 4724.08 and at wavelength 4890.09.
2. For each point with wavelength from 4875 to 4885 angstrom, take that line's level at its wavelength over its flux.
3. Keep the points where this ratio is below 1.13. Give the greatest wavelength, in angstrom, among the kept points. 4884.47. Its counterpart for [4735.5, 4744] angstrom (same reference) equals 4742.61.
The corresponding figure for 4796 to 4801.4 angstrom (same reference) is 4799.73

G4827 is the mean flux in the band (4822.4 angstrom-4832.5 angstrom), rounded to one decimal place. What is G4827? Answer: 11.1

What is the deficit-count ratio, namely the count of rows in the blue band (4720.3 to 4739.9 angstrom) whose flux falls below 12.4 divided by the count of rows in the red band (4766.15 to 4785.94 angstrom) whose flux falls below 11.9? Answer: 0.82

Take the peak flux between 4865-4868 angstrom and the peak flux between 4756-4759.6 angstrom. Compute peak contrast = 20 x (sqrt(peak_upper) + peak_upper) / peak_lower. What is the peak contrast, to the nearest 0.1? 19.9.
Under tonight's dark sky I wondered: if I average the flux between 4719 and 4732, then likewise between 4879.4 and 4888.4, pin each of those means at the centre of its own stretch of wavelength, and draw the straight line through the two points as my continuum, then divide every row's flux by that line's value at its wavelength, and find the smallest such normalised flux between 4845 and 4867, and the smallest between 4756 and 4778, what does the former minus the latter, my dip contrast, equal 0.06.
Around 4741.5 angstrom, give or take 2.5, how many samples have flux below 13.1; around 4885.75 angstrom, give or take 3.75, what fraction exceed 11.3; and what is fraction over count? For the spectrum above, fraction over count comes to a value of 0.238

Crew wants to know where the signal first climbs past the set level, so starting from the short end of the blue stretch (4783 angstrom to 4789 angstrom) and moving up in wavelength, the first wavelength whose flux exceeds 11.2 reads 4783.19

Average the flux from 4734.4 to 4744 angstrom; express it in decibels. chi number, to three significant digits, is 10.7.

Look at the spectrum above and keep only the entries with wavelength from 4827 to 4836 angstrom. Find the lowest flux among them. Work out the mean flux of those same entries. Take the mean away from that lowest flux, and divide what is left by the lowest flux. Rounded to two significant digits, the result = -0.17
